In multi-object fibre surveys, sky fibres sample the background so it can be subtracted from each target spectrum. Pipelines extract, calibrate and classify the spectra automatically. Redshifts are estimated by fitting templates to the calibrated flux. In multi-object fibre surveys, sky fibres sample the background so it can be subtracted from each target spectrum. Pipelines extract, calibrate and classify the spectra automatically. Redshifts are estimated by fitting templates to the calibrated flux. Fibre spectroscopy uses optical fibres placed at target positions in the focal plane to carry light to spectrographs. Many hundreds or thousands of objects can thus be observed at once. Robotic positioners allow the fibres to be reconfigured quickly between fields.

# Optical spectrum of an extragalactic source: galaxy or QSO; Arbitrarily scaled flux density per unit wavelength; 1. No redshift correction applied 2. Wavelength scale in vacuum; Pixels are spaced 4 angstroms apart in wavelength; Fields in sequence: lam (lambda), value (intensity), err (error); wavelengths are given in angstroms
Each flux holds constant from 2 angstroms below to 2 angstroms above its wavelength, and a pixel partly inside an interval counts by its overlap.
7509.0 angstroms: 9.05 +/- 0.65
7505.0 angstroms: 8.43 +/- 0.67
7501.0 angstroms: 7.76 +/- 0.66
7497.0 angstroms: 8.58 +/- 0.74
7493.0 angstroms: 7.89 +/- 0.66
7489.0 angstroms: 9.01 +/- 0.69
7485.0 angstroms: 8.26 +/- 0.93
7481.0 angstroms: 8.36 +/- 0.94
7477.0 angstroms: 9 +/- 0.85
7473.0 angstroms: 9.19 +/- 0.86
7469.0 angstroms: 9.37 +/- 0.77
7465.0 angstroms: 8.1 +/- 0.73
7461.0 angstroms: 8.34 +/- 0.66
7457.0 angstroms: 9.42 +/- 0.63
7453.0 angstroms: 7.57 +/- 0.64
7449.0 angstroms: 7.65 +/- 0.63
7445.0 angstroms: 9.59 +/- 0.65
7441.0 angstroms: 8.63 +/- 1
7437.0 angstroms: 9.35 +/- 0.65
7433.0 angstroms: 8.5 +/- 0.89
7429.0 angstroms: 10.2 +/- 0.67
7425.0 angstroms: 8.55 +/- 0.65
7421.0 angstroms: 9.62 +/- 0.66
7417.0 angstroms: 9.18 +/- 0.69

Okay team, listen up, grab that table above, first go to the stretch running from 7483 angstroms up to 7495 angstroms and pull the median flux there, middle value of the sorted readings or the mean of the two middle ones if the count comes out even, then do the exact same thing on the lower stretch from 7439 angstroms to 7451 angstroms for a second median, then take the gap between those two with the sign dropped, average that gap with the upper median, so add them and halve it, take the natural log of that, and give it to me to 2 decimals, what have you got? 1.46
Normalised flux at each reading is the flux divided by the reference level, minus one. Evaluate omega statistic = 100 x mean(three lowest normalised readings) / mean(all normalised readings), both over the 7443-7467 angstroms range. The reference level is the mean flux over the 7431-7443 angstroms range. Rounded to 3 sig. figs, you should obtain 276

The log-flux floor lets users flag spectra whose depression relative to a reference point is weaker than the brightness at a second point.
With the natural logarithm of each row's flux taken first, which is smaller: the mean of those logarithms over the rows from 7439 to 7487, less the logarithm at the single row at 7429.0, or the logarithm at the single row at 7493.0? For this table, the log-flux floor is -0.17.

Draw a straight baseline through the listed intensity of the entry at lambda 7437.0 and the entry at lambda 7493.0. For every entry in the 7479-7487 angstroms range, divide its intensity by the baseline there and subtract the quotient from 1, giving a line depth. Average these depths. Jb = -0.02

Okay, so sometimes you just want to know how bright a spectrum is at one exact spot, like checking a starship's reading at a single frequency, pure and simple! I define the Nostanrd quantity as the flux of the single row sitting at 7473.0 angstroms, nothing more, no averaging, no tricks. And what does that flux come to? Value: 9.19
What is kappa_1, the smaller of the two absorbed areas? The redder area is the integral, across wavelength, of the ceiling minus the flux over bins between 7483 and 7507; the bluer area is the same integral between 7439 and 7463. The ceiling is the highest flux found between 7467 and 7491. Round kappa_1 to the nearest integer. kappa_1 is 20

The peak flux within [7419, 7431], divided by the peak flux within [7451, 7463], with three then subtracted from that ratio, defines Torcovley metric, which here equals -1.92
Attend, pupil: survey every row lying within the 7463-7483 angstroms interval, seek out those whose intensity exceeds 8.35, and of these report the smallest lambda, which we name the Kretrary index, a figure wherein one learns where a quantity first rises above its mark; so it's 7469.0 angstroms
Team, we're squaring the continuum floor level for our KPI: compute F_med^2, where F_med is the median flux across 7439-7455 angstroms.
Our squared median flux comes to 66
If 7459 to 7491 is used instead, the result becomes 75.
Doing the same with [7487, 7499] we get 74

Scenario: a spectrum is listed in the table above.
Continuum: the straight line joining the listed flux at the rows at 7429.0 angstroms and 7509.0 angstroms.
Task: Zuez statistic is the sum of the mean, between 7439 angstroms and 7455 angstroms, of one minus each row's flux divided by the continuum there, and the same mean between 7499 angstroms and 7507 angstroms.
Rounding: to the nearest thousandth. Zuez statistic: 0.273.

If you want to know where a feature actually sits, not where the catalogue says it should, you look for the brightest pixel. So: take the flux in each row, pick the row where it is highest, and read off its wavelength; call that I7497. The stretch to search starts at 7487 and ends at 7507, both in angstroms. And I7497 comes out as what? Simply 7489.0 angstroms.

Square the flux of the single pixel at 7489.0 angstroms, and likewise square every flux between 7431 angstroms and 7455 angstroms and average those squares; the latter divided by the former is 0.907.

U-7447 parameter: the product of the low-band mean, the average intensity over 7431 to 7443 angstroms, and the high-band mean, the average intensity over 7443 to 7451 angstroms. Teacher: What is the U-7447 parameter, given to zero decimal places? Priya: 76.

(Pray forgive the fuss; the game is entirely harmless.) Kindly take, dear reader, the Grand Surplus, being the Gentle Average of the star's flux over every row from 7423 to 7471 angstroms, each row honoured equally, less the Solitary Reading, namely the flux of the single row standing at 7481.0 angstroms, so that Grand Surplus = 0.4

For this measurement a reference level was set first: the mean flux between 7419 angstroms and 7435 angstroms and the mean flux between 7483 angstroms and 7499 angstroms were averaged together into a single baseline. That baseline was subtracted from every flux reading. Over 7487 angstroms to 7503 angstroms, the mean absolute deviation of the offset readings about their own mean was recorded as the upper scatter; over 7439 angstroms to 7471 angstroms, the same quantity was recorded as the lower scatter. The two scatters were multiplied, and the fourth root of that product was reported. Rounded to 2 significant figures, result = 0.75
